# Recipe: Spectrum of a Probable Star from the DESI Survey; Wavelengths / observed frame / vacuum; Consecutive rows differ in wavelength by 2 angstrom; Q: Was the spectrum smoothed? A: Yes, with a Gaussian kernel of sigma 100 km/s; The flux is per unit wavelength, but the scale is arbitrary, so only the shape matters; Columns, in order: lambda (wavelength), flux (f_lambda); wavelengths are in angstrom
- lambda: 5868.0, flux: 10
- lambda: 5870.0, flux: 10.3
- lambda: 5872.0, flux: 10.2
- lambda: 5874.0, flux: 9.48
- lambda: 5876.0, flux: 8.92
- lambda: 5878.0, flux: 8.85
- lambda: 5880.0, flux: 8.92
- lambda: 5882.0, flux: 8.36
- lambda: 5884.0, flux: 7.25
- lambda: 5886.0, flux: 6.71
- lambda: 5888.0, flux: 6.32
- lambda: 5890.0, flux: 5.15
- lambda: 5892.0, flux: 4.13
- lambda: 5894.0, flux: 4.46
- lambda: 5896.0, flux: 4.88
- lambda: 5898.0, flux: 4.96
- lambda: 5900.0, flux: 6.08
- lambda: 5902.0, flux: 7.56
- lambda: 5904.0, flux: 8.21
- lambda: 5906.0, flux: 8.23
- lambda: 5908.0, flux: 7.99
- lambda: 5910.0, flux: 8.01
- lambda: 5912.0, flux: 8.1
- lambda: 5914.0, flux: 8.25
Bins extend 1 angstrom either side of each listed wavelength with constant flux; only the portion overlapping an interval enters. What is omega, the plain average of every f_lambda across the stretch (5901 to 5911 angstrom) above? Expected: 8.0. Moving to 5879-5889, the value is 7.5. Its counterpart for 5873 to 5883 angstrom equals 8.9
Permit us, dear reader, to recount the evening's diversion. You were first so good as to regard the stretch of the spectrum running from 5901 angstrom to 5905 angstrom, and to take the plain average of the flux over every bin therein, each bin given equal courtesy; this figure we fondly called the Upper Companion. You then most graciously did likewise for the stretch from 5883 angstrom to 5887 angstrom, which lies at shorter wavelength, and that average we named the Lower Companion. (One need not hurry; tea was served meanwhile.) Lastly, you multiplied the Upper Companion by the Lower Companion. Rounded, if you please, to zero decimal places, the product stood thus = 55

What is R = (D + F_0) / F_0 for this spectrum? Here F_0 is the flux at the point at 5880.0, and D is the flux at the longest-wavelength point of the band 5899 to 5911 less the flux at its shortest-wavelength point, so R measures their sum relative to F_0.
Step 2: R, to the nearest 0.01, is 1.22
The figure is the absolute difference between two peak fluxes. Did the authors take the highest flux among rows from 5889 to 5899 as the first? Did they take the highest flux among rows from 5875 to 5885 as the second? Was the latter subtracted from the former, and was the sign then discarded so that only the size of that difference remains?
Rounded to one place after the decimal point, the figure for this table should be 3.8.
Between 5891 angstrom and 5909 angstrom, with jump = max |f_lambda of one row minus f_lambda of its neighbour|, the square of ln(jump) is 0.15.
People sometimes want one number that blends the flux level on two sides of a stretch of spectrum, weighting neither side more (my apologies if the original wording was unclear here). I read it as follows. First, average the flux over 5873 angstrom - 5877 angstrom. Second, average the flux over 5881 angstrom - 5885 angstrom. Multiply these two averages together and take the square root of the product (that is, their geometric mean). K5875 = 8.5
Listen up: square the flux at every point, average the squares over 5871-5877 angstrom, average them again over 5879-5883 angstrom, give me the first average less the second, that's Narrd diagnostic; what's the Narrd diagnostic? 16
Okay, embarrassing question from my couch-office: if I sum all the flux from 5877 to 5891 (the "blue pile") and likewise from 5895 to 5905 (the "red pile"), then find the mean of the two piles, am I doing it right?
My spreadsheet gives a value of 42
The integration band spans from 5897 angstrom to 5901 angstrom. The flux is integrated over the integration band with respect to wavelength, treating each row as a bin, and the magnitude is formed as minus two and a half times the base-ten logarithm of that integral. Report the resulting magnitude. -3.4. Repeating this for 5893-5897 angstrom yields -3.2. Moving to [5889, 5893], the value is -3.2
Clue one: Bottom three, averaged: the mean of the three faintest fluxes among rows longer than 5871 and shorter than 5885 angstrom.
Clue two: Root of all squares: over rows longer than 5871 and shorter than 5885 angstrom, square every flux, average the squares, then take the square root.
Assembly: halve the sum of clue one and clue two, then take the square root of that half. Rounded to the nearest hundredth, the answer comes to 2.92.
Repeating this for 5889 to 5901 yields 2.18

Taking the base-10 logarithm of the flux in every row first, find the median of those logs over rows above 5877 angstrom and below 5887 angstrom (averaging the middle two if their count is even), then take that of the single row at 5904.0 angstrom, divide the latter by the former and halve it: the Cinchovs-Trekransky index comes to 0.50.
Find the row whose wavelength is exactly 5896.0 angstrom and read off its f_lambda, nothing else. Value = 4.88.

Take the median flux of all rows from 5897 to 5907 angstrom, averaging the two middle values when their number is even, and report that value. 7.6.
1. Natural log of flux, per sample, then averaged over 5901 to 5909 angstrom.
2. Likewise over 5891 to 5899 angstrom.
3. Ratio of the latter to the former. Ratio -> 0.73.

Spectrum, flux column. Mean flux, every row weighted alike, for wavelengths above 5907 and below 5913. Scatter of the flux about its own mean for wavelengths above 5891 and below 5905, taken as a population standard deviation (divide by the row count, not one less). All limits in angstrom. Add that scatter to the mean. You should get 9.5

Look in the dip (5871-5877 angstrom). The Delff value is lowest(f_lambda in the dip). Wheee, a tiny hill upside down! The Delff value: 8.92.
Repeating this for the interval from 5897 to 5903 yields 4.96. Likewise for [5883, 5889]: 6.32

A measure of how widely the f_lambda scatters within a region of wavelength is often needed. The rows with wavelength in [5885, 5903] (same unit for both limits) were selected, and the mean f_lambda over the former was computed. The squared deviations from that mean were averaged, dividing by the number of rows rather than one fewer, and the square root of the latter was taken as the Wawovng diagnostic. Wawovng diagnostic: 1.1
